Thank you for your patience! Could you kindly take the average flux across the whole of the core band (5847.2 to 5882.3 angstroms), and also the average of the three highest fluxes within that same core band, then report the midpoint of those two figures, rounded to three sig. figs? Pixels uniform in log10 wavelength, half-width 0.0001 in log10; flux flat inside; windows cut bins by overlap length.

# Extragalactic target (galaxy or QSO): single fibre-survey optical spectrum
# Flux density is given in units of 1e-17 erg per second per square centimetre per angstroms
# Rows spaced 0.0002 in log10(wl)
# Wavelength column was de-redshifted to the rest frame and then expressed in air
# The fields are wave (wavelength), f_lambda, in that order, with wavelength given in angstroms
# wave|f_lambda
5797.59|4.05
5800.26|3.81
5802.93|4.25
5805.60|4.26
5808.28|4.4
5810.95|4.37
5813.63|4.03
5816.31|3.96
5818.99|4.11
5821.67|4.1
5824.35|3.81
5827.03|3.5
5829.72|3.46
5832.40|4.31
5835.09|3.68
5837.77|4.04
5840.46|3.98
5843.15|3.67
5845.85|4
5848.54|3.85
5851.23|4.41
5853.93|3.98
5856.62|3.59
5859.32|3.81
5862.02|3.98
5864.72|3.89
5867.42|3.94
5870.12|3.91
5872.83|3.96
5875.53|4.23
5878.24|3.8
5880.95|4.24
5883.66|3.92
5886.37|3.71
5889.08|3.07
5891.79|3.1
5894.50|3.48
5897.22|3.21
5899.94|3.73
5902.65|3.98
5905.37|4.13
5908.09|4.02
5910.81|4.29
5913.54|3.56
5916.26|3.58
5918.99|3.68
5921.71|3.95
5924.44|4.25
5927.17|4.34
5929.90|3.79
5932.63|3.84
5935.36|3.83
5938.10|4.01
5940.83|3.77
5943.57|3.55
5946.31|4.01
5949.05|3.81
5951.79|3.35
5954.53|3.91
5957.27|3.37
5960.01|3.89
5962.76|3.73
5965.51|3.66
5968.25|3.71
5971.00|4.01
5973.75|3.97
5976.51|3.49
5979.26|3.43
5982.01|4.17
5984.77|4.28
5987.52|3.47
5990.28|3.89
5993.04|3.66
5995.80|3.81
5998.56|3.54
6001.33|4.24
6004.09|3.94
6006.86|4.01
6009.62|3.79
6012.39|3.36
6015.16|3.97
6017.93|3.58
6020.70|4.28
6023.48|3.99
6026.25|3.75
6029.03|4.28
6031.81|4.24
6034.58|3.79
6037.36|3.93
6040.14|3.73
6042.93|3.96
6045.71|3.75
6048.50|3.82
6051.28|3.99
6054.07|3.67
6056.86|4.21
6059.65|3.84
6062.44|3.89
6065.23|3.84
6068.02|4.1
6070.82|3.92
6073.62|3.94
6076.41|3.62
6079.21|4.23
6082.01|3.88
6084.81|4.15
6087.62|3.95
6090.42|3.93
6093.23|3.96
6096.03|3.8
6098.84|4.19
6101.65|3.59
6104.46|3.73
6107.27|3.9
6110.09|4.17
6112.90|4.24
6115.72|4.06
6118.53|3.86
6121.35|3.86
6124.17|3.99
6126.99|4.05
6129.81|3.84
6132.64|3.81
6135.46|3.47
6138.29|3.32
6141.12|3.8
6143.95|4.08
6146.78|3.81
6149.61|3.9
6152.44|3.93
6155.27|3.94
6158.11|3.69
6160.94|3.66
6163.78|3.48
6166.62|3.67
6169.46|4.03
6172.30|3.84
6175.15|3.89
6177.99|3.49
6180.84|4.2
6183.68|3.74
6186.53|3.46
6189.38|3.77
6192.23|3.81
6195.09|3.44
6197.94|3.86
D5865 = 4.13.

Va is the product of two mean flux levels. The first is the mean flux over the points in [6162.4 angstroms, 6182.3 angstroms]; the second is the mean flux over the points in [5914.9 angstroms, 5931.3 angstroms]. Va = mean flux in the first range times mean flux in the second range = 14.9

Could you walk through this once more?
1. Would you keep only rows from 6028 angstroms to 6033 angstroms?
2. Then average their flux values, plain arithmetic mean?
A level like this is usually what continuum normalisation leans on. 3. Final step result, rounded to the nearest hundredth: 4.26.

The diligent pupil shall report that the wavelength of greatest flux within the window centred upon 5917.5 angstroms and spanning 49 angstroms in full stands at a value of 5927.17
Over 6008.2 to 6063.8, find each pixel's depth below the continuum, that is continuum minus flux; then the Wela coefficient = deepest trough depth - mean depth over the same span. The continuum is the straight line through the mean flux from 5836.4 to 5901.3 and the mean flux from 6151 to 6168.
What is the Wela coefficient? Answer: 0.54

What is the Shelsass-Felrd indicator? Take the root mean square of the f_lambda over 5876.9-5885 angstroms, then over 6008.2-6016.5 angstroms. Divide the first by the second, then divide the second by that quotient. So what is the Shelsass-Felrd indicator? 3.46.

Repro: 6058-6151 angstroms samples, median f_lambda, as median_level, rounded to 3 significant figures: 3.90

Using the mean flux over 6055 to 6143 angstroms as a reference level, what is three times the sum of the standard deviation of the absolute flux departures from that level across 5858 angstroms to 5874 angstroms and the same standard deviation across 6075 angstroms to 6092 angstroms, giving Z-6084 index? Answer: 0.5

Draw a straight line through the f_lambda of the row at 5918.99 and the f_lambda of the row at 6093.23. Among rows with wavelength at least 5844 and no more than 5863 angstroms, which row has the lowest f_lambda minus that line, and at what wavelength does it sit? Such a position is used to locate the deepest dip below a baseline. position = 5856.62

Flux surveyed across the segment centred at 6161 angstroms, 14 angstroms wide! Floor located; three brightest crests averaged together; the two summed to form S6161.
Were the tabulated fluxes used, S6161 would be 7.2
